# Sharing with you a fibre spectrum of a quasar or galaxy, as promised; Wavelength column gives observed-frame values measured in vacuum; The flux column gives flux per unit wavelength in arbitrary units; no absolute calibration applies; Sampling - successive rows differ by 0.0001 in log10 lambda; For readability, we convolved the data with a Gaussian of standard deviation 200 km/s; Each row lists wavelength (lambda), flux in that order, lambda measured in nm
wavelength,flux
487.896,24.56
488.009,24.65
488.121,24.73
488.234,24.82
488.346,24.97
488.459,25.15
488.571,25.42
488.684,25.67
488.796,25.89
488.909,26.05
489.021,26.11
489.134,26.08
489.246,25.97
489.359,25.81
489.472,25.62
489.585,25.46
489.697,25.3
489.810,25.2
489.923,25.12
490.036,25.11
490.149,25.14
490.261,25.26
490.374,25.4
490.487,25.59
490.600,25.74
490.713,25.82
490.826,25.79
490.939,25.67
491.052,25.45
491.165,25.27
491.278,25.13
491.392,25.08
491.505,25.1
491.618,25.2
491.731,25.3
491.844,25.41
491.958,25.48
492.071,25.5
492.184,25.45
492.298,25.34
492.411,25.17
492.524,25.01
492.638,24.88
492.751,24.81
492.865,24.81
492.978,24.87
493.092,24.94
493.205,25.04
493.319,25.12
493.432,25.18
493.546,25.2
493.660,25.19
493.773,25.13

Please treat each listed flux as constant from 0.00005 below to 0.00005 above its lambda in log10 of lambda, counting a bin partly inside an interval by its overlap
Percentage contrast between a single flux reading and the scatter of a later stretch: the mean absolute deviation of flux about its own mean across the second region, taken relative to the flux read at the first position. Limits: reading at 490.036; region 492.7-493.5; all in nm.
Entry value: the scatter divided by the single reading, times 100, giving 0.50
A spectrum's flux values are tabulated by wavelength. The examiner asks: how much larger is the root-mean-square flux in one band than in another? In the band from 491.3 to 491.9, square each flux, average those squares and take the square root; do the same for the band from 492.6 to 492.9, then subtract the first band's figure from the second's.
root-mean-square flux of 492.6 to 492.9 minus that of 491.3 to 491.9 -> -0.4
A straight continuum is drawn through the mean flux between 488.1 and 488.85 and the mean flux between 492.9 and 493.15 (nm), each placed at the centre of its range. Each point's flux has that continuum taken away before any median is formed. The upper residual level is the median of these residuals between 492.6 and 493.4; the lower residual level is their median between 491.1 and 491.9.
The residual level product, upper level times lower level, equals -0.01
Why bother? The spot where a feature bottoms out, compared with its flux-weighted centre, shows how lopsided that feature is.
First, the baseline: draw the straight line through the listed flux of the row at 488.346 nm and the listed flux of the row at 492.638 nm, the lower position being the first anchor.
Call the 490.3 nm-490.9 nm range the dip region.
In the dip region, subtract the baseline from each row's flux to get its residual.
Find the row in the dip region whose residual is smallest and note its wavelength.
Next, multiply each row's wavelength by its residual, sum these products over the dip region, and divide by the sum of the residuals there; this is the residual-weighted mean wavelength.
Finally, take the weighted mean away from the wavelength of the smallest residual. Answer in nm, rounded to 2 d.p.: -0.26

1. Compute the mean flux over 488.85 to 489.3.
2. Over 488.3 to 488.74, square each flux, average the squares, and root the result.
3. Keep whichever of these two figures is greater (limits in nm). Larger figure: 26.1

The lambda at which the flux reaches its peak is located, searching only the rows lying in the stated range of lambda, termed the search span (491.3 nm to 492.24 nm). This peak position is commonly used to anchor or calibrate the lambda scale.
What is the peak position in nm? 492.071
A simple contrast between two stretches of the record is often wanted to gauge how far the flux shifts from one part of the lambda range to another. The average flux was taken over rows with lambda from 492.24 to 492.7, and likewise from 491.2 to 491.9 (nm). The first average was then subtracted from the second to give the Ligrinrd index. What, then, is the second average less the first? 0.1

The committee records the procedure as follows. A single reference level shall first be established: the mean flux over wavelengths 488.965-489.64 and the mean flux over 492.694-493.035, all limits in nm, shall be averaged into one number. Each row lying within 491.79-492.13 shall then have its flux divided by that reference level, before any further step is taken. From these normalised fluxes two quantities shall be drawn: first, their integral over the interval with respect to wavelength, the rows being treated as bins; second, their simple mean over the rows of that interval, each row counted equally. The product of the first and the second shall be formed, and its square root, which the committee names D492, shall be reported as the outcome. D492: 0.6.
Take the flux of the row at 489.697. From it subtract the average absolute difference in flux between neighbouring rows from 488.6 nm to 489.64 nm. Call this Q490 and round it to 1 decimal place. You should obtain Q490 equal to 25.2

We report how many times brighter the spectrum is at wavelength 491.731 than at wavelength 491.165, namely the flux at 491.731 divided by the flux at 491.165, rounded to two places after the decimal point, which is 1.00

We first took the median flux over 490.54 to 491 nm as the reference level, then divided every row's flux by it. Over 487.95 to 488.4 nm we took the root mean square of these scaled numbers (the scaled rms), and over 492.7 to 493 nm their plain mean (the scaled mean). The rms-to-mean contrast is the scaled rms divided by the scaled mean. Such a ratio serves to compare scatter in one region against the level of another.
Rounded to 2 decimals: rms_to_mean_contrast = 1.00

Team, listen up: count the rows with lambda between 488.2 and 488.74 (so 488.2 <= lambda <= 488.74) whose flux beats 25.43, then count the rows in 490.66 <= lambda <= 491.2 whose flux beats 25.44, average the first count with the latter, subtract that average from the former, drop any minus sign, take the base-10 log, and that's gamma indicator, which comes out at 0.18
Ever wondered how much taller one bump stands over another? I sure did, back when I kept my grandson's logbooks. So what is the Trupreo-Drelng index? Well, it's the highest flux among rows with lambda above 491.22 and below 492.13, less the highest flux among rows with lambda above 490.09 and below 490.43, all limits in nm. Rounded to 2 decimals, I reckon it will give 0.10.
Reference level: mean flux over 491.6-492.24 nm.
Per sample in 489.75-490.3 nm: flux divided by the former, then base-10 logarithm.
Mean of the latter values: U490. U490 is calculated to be -0.004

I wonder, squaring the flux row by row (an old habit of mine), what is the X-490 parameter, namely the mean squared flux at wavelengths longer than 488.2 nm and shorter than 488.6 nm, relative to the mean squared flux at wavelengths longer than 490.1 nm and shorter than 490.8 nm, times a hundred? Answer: 97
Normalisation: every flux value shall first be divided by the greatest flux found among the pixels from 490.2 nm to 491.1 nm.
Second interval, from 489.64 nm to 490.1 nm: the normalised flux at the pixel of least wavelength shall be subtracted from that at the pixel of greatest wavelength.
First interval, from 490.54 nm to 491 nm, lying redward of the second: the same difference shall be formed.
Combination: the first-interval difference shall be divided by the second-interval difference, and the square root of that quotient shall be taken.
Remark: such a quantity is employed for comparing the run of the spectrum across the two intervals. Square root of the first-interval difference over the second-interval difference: 0.6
